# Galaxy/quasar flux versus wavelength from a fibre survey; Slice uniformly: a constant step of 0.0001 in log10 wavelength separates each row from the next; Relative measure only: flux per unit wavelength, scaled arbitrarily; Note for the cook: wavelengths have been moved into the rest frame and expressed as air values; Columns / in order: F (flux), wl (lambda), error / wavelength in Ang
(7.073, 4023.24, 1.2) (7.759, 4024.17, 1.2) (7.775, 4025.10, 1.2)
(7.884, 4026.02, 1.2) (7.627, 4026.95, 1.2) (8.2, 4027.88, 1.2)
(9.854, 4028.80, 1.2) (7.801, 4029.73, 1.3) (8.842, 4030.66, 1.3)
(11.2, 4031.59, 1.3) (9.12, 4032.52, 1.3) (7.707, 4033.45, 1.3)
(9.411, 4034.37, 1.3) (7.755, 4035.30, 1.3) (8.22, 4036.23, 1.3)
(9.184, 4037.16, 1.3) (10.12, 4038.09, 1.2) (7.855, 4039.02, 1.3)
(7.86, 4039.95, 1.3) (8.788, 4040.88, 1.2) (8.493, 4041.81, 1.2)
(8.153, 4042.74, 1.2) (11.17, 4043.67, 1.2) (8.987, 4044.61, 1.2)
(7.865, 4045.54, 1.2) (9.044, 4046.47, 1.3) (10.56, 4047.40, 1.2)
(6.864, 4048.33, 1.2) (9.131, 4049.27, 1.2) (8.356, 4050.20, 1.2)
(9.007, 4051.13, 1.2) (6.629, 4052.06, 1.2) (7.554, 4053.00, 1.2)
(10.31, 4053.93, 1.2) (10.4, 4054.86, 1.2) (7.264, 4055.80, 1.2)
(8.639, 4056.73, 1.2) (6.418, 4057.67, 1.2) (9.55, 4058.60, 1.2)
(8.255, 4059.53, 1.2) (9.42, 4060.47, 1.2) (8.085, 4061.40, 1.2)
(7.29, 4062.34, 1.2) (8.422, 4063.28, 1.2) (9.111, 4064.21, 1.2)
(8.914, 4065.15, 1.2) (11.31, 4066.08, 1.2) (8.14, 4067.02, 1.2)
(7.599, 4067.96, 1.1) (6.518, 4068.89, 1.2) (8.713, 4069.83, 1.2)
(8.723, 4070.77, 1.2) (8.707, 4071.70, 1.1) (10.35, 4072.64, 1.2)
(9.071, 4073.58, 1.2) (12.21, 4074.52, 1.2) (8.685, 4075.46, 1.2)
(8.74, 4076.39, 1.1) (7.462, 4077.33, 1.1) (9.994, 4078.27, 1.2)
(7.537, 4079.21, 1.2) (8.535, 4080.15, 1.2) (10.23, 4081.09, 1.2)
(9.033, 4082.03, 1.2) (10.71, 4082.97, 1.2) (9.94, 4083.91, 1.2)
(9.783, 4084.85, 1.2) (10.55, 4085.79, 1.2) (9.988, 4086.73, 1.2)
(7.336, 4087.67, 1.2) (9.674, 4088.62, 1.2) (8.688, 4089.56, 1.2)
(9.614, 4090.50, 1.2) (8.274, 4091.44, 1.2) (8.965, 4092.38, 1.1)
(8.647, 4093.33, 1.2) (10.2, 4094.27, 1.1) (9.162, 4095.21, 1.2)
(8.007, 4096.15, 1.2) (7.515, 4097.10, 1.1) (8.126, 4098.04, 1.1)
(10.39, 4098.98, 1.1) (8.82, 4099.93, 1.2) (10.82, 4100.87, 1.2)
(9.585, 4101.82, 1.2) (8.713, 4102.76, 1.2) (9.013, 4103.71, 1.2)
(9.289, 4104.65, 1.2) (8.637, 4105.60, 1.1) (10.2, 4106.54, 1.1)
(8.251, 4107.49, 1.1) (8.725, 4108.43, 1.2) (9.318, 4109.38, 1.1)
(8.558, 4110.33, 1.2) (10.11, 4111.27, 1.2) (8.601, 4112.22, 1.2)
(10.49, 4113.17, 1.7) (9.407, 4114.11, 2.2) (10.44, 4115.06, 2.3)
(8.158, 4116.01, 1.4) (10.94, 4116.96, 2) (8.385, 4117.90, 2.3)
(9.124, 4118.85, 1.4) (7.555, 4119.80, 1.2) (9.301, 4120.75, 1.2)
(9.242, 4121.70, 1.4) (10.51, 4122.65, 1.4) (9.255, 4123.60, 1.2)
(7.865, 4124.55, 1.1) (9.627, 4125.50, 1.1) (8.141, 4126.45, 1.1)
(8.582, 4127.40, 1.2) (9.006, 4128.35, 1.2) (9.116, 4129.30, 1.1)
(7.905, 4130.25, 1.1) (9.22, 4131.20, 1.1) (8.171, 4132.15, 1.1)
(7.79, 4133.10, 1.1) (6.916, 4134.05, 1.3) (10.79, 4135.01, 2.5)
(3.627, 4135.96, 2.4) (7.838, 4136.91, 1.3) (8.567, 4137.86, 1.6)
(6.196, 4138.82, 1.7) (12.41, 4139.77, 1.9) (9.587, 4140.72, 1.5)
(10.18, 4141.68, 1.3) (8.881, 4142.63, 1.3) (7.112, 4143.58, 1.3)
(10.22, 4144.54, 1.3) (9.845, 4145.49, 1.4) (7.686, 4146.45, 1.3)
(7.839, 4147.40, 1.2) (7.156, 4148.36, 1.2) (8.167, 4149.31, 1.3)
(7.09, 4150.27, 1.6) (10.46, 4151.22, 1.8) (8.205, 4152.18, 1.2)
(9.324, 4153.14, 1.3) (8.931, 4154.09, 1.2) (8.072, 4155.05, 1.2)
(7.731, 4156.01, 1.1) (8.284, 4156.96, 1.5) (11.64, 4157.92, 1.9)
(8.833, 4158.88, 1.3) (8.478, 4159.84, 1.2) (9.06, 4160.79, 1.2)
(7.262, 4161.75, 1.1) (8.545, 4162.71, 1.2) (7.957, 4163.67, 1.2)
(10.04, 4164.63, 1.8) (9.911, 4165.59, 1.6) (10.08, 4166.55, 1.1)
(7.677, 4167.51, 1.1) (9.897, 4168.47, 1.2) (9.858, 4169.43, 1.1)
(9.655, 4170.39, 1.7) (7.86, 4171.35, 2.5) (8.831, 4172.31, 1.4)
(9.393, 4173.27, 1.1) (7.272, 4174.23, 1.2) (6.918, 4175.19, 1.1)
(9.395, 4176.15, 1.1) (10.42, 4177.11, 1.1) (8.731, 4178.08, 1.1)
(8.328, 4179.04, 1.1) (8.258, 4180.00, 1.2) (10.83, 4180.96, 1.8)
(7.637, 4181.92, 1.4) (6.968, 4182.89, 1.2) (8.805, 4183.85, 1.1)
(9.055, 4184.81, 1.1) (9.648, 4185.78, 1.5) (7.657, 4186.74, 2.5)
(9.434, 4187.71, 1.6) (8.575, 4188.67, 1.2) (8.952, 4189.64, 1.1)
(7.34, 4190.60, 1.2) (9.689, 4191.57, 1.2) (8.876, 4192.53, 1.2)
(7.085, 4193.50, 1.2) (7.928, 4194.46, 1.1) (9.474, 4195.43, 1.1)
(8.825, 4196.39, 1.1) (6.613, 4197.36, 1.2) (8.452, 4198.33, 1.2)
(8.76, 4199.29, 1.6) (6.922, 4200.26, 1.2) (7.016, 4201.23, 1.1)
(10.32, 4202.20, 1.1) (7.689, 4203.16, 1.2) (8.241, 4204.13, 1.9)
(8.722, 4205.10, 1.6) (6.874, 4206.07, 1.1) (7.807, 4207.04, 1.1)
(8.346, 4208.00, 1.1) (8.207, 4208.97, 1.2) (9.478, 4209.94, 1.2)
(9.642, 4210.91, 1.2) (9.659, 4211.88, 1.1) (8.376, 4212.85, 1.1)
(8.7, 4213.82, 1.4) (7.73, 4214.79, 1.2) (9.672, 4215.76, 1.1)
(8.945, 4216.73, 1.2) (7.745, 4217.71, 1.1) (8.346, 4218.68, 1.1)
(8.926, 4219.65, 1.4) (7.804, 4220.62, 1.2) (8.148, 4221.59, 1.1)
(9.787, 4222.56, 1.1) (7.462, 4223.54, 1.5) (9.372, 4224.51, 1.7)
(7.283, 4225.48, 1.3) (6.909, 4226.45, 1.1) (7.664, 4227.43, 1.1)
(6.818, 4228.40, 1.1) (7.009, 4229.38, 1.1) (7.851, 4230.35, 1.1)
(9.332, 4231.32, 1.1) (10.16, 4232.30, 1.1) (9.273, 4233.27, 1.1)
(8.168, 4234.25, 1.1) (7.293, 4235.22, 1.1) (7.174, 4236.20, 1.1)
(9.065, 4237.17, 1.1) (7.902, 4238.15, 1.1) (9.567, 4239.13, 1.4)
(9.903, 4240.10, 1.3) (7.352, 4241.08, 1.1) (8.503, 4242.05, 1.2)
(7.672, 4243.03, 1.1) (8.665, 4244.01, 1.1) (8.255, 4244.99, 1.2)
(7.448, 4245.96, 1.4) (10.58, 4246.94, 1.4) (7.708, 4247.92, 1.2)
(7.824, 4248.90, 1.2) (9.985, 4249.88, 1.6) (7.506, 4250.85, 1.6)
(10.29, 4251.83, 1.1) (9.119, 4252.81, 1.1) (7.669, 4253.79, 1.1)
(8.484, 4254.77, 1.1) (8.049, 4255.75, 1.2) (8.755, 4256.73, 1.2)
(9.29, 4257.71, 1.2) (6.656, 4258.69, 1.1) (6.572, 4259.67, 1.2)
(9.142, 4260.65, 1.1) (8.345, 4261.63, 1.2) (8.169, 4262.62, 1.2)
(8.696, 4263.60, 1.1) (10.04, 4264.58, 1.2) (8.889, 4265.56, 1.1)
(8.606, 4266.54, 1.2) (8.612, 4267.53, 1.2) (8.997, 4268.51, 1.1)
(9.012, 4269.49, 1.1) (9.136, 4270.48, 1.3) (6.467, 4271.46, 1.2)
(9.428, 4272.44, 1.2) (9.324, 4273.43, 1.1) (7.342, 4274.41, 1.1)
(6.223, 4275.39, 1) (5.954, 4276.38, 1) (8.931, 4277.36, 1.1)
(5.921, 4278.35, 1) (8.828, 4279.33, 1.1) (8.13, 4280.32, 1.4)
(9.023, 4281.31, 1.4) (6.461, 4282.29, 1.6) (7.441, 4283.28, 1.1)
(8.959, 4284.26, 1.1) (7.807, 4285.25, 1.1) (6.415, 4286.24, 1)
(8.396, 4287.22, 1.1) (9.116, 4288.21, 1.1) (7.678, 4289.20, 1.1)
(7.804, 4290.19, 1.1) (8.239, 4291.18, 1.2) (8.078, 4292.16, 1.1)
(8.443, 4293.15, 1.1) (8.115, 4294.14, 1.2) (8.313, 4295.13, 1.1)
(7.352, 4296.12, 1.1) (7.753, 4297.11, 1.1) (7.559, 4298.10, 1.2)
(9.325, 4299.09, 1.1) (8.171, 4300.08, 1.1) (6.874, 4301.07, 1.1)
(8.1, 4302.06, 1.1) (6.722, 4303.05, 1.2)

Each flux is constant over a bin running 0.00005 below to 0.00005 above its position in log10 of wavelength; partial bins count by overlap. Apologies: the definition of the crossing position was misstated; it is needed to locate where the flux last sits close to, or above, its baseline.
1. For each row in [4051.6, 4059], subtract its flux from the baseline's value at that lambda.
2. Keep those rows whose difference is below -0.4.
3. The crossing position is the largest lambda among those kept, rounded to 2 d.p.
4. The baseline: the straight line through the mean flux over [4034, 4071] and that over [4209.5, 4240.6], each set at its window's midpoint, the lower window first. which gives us 4058.60 Ang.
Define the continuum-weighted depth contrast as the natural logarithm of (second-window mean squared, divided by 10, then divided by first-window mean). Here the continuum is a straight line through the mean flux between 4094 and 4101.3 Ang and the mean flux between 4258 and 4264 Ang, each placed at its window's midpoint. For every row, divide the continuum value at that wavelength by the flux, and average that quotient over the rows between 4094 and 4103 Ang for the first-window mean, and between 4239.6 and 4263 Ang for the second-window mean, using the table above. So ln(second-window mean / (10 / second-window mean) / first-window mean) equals -2.38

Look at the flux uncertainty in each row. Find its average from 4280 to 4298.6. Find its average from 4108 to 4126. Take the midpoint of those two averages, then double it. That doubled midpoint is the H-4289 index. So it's 2.63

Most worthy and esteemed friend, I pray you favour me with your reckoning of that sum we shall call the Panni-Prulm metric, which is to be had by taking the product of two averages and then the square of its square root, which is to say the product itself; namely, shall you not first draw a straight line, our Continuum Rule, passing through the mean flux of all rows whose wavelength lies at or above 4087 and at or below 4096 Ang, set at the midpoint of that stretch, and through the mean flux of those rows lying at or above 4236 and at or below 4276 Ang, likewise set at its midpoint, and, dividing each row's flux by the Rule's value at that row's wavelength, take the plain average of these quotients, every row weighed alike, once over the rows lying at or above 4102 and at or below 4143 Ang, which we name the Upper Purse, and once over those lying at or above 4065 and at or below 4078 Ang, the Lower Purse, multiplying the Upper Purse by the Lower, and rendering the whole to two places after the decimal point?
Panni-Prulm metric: 1.00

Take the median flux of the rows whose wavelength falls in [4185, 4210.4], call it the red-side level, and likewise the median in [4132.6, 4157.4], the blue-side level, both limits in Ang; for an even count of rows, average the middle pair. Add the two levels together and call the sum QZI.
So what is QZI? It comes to 16.6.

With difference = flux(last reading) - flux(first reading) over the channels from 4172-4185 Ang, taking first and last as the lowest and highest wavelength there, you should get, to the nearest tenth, 0.2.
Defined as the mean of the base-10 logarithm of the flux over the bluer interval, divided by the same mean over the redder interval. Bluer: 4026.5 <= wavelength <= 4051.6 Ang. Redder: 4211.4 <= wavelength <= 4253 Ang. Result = 1.02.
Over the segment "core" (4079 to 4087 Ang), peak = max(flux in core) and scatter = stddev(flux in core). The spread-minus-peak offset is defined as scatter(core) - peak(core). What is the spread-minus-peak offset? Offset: -9.7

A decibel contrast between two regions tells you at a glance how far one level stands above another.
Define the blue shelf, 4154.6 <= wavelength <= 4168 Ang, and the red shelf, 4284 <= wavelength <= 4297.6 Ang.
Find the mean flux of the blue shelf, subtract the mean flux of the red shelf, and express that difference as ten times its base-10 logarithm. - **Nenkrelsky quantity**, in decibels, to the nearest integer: -1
